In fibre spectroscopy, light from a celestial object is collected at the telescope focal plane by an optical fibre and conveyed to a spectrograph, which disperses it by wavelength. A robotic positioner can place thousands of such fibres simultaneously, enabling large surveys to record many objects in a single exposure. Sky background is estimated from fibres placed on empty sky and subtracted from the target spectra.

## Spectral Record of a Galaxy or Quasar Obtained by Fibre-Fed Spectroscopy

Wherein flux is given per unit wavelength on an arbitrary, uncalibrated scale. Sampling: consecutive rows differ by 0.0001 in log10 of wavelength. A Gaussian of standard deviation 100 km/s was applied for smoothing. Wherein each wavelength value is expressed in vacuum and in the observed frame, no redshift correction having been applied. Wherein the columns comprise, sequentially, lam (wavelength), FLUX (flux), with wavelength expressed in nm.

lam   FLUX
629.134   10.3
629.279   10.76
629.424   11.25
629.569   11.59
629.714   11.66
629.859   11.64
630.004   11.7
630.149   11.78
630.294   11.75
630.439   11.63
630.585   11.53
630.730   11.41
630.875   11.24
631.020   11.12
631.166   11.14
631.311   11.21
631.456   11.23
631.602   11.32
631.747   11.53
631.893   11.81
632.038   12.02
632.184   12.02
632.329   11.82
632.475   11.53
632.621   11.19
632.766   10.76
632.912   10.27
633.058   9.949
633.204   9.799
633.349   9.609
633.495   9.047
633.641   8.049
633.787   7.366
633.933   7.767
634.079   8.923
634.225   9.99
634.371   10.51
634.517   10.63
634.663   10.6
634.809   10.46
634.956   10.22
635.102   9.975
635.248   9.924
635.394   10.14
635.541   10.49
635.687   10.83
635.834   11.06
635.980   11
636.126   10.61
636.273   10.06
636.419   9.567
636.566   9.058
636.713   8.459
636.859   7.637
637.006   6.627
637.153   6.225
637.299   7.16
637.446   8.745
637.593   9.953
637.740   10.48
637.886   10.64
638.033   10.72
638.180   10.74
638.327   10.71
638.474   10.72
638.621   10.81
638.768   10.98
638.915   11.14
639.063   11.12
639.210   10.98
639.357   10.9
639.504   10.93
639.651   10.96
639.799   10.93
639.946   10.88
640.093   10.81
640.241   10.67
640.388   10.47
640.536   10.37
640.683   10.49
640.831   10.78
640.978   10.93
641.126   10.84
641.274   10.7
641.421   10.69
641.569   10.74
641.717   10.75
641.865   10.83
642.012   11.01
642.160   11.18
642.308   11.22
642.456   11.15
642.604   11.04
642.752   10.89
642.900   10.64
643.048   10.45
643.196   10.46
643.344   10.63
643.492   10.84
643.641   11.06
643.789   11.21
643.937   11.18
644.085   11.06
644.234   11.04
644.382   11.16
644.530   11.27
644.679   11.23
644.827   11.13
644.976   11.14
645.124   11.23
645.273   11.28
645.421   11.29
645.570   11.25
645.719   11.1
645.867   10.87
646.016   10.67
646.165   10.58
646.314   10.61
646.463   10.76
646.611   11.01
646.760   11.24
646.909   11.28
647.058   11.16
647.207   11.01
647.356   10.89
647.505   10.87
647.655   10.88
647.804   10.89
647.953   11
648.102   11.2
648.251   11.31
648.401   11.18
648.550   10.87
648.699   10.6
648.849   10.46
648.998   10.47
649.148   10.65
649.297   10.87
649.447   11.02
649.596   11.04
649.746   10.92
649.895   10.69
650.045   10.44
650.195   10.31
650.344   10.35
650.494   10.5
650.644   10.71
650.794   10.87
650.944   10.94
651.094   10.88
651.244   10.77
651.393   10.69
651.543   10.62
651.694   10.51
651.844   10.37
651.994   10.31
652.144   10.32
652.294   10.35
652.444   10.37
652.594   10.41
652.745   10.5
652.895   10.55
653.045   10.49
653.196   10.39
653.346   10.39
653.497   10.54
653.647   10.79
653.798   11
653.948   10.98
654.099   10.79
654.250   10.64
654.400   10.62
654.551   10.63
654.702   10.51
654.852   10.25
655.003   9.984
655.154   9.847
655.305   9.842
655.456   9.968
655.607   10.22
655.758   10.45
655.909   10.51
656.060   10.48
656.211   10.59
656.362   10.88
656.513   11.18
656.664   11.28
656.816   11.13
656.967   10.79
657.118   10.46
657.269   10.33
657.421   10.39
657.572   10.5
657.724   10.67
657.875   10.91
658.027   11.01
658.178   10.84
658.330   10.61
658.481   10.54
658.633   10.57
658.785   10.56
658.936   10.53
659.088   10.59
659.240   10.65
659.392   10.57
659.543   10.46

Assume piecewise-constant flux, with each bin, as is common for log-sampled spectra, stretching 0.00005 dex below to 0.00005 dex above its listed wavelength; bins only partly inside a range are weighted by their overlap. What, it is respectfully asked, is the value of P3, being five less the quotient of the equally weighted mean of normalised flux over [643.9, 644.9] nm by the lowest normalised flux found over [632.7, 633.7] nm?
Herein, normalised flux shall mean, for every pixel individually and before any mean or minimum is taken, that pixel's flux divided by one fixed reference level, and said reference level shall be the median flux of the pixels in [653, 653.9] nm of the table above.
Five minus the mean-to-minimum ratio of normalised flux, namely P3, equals 3.6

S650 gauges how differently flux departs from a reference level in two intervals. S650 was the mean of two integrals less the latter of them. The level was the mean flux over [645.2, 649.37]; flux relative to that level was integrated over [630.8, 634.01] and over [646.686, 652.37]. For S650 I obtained -0.18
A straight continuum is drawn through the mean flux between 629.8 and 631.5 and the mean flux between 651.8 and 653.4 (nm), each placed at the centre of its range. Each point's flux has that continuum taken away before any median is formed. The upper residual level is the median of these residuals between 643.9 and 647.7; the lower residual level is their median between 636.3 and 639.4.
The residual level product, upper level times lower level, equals -0.17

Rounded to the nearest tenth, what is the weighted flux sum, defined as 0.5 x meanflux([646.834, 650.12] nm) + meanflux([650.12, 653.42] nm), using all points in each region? 16.0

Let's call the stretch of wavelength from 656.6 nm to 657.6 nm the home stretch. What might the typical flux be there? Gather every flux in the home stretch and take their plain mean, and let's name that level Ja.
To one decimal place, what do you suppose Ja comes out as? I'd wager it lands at 10.7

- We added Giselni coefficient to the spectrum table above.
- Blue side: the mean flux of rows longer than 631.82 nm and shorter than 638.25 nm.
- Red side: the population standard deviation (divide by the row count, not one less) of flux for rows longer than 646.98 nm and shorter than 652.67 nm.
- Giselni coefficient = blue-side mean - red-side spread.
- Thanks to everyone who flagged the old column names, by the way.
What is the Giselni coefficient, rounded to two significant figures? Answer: 9.6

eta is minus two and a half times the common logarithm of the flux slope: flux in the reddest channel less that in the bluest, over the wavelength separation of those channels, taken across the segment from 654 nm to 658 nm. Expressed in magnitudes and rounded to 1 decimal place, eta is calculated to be 3.7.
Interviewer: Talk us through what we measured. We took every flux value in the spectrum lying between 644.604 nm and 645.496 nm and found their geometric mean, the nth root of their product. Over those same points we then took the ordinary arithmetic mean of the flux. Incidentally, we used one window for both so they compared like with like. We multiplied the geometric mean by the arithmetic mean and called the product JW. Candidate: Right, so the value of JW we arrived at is 126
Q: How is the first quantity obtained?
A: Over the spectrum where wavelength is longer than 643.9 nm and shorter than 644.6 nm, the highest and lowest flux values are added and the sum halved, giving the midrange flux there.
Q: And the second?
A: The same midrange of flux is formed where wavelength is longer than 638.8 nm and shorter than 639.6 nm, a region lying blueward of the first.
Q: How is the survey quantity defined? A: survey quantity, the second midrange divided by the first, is 0.99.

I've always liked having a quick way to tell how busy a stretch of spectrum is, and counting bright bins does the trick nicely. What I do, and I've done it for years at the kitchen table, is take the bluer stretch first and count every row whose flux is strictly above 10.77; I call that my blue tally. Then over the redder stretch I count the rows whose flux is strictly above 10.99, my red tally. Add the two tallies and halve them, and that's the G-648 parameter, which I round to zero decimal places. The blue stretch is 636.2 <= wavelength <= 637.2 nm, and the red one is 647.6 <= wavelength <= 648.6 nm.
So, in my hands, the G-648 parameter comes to 2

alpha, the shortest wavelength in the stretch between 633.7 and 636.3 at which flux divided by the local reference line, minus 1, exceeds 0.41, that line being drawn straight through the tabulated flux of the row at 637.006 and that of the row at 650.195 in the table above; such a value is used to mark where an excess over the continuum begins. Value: 634.079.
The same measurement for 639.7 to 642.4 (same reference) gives 639.799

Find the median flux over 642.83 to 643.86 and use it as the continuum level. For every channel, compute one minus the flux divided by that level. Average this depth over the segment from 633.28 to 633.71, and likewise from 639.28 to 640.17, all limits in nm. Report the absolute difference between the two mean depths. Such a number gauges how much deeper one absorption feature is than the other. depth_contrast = 0.19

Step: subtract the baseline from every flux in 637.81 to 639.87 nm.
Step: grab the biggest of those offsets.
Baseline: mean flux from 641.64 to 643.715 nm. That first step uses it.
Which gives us 0.27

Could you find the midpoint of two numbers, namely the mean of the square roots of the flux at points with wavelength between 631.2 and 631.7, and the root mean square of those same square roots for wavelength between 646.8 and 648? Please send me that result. 3.3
